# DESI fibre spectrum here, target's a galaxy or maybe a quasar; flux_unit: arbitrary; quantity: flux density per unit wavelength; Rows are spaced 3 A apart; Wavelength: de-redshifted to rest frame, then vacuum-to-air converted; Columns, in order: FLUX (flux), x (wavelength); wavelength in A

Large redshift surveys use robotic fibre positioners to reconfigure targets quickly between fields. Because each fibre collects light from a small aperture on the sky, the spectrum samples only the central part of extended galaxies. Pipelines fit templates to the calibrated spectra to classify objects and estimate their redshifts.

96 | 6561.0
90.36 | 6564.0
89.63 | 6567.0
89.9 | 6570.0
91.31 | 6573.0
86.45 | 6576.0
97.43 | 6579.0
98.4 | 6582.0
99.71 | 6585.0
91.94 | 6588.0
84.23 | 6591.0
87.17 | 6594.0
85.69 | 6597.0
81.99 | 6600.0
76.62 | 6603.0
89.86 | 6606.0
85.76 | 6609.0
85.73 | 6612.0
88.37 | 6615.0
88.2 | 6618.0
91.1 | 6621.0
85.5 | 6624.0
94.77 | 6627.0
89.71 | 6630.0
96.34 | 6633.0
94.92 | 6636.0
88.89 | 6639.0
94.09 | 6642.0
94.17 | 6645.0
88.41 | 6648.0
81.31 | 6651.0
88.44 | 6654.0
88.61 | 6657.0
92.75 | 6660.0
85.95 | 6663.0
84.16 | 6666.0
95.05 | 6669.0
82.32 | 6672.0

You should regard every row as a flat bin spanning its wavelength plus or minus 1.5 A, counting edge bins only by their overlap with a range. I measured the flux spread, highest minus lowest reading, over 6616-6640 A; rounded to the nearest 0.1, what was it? 10.8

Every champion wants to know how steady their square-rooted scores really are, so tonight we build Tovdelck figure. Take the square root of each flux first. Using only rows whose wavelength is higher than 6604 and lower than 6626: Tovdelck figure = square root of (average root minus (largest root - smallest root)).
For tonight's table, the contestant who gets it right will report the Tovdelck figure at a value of 3.01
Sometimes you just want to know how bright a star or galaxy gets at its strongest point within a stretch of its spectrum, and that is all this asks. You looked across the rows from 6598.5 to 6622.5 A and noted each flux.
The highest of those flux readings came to 91.1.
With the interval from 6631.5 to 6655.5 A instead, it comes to 96.34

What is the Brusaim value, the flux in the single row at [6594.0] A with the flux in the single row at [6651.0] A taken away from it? 6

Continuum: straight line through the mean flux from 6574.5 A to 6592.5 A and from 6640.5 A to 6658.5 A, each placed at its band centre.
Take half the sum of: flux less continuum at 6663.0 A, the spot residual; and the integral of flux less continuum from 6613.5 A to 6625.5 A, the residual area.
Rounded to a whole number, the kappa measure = -17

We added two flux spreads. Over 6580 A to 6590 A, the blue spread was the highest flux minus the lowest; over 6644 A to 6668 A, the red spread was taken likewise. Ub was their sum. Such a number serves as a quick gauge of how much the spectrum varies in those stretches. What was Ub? 20.6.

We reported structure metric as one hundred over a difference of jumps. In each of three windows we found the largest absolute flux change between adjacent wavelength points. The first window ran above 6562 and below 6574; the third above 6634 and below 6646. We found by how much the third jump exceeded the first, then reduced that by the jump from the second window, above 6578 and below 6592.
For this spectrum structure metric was -32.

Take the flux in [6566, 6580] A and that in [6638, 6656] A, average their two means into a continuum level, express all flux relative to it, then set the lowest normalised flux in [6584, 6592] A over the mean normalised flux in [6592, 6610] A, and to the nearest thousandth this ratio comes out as 0.997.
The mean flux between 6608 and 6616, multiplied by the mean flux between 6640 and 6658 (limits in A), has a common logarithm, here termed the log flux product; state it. 3.89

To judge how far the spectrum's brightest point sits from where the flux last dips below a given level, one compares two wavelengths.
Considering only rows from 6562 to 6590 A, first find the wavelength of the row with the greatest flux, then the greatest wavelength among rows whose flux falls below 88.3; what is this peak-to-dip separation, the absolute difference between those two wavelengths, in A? 9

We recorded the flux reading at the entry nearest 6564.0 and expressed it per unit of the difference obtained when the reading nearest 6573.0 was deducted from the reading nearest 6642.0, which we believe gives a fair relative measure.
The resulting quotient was 33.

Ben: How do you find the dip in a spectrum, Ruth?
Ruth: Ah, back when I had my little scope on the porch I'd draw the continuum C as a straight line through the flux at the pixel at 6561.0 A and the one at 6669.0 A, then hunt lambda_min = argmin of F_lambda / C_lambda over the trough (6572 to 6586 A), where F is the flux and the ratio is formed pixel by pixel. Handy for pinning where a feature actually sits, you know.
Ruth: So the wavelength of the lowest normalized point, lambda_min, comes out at 6576.0 A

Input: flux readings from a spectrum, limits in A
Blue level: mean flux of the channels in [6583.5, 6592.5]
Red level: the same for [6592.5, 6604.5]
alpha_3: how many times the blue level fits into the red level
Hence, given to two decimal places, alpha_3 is 0.90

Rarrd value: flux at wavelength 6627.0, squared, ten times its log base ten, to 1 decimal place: 39.5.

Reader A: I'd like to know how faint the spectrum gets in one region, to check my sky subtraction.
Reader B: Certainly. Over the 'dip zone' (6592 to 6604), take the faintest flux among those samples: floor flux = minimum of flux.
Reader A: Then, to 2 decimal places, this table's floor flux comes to 76.62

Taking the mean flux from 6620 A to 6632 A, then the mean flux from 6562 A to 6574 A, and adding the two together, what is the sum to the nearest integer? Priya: 181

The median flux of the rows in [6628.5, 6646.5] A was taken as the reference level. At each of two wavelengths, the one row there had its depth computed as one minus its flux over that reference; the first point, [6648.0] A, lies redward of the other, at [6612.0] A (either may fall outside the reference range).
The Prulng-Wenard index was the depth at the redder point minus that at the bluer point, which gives -0.028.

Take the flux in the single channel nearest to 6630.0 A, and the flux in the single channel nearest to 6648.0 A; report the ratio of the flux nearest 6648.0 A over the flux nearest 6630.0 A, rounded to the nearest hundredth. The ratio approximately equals 0.99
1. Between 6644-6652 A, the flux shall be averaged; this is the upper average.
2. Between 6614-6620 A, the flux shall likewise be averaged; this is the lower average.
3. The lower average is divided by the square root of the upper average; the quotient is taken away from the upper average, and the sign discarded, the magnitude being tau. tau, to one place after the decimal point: 78.6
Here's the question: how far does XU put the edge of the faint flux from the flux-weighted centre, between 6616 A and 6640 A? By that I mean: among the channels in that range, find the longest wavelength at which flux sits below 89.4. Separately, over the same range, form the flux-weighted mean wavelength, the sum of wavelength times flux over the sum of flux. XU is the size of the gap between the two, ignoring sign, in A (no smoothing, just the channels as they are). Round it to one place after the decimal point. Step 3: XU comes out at 10.4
